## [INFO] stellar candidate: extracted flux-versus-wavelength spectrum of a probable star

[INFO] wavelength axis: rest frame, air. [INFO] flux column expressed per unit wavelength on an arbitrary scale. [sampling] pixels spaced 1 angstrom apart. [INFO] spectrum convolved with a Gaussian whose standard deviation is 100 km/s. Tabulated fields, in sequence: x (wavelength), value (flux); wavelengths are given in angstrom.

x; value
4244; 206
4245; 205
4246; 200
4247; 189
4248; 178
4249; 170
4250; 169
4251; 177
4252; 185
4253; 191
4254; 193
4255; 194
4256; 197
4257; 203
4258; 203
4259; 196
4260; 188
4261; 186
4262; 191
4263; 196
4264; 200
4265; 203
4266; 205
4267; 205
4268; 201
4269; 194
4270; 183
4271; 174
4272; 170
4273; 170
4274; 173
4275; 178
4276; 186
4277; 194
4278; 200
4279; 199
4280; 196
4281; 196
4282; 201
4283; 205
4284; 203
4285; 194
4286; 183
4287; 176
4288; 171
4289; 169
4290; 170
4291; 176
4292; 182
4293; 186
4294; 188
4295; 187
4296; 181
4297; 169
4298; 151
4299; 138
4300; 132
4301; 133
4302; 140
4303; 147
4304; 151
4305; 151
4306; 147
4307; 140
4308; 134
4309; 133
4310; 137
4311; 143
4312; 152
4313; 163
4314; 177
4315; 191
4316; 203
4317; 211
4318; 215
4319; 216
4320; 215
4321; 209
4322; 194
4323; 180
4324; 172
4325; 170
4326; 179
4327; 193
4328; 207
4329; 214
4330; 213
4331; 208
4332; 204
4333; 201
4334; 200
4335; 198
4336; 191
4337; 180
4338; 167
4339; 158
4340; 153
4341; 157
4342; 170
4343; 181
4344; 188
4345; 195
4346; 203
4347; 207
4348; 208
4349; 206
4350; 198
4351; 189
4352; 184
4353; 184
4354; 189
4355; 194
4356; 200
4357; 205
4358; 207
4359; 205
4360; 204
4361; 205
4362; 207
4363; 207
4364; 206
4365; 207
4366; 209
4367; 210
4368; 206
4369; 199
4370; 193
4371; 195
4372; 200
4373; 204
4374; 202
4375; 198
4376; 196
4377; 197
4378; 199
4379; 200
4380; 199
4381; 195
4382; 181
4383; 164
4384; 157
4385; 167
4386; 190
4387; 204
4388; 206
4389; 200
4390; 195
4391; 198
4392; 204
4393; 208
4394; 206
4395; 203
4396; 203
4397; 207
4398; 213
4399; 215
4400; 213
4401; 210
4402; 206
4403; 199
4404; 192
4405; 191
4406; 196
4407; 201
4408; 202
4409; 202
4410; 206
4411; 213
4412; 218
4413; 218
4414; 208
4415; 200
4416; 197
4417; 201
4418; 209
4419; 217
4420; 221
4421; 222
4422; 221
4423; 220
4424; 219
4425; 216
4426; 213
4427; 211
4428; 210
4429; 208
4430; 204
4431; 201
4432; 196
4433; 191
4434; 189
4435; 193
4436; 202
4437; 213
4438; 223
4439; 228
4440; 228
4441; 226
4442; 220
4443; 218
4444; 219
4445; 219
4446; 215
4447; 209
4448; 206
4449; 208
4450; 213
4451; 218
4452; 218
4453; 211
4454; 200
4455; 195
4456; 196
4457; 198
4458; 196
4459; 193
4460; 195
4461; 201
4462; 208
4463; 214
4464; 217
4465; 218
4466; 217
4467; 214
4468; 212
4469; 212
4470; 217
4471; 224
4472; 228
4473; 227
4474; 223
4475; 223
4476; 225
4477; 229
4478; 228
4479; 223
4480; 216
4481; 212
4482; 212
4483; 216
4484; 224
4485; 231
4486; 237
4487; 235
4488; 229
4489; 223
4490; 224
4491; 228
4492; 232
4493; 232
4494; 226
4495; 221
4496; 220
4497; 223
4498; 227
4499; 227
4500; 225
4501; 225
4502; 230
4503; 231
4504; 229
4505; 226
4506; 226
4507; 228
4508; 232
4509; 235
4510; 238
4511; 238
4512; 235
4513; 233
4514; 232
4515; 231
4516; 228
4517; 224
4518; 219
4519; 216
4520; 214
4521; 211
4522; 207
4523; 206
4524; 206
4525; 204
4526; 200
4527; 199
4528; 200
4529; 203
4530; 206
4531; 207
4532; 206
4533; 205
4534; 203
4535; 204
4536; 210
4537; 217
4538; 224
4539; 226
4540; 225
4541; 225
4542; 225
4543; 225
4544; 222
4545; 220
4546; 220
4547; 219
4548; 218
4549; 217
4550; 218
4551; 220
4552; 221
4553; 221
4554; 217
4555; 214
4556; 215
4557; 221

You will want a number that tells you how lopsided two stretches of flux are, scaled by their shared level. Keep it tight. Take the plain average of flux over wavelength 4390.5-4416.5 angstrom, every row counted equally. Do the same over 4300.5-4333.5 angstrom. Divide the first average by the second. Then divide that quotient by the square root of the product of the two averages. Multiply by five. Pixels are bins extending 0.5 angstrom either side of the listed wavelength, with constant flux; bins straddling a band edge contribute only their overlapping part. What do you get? 0.030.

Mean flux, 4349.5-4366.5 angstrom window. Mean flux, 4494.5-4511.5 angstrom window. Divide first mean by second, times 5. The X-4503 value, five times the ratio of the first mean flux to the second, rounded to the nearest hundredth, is 4.38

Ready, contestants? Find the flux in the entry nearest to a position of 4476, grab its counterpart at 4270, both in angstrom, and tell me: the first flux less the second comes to 42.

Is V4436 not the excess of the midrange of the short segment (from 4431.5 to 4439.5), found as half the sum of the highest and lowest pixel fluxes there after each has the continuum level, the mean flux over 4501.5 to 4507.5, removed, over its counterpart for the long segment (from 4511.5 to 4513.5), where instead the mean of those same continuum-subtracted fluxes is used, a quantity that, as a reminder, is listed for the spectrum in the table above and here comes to -25.5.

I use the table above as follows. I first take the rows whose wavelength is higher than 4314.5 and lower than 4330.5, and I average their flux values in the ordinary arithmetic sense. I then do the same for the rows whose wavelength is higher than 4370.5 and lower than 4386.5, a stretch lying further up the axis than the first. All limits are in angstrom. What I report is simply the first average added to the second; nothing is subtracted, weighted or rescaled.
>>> 389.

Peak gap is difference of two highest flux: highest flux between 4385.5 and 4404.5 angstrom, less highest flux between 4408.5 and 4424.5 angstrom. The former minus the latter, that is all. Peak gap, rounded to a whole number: -7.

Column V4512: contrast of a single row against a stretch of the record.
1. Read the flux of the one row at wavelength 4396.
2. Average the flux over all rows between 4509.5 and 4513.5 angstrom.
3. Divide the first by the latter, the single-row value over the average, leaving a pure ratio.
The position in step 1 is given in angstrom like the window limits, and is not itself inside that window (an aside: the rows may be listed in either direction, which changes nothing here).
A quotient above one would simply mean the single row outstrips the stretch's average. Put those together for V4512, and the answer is 0.86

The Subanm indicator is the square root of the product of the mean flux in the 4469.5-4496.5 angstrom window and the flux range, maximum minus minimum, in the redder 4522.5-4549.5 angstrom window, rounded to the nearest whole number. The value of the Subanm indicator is 78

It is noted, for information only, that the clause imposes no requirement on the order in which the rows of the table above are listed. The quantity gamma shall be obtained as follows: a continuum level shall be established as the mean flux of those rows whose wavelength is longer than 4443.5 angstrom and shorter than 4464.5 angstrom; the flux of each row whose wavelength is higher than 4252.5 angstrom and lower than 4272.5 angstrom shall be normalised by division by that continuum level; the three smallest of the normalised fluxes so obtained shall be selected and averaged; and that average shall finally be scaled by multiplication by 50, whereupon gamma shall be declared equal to 42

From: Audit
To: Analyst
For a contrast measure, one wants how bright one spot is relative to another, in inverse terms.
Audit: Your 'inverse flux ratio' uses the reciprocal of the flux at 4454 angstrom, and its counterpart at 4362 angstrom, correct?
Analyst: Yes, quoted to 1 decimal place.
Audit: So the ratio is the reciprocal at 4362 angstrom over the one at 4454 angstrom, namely 1.0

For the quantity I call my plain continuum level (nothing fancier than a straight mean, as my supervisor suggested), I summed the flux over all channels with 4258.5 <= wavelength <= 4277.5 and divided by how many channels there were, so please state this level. 189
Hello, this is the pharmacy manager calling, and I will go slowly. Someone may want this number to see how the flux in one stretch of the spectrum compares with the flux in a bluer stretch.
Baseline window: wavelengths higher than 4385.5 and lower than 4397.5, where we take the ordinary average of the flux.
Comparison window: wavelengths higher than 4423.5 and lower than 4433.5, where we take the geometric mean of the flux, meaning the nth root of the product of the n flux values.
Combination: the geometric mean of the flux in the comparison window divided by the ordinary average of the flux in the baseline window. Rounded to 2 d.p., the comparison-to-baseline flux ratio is 1.02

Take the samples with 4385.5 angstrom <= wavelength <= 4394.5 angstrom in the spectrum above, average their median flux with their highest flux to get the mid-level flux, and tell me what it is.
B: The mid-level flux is 206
